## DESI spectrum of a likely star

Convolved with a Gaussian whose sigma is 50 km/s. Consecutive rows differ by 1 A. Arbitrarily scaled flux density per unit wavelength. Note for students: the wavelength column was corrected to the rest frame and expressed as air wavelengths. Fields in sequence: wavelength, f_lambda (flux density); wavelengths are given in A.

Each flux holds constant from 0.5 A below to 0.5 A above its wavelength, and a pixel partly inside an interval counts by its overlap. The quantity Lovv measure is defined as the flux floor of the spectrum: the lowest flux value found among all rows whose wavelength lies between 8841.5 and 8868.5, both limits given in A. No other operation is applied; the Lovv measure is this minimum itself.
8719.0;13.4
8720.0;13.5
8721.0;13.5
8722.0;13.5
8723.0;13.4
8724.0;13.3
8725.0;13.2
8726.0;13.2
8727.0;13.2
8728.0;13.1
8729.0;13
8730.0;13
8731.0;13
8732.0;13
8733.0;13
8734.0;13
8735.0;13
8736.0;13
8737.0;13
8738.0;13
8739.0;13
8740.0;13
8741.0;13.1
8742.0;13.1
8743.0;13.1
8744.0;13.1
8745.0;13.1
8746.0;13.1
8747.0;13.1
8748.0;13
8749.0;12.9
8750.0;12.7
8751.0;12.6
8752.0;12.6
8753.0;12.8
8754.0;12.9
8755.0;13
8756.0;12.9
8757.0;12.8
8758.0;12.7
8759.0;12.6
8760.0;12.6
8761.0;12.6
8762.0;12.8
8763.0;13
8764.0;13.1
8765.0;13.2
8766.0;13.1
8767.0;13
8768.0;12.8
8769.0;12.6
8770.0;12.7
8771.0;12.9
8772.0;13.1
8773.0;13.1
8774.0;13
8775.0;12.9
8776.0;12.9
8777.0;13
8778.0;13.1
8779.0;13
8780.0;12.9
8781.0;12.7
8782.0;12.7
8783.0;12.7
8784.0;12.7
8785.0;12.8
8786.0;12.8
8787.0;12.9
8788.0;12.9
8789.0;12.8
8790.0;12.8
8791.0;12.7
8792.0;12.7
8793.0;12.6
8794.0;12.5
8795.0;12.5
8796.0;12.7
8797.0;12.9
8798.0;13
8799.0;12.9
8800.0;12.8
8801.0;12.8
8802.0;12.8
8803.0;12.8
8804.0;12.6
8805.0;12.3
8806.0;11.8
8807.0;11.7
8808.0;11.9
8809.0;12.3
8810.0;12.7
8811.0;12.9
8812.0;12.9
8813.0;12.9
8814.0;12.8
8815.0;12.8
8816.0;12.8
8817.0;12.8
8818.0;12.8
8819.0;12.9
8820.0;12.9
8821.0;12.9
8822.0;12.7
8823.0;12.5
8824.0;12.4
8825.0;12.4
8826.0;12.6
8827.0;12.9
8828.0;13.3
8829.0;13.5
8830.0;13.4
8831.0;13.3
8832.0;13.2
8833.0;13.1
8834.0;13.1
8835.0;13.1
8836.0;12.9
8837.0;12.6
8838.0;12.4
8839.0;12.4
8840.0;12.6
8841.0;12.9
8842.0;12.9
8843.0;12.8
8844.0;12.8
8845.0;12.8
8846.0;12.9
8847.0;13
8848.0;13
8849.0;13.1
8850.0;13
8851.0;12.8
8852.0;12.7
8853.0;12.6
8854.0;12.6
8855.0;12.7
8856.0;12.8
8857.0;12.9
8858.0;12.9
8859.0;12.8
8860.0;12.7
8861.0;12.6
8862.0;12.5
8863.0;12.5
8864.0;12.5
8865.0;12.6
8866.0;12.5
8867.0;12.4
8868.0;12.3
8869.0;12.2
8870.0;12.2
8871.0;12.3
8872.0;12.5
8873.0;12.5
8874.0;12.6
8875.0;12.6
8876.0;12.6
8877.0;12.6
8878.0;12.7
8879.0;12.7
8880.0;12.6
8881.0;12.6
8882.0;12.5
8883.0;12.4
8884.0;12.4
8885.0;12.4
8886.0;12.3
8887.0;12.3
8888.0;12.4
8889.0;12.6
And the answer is 12.3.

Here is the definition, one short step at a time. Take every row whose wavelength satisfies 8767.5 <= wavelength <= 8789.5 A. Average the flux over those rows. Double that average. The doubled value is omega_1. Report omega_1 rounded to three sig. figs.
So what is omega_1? 25.7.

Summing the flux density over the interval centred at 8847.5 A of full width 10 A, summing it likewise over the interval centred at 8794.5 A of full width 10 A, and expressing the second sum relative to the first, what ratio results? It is 0.99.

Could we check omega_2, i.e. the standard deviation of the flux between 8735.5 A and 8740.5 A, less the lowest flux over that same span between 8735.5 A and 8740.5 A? -13.0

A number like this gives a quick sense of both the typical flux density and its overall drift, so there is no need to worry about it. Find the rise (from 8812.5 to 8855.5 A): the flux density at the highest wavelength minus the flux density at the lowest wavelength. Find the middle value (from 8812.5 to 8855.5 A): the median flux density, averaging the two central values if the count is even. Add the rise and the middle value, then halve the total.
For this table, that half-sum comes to 6.30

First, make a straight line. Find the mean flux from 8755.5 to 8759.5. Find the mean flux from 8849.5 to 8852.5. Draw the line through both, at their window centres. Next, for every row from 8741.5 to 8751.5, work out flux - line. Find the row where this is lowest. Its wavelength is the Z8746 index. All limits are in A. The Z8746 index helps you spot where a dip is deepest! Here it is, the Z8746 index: 8751.0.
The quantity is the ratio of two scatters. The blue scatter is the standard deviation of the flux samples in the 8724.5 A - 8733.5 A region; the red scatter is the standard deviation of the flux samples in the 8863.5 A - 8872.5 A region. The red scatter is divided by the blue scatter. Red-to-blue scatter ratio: 1.5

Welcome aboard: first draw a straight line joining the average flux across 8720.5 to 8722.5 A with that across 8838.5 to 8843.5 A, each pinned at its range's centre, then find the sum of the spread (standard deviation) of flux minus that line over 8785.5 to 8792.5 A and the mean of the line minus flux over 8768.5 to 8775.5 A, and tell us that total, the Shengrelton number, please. 0.34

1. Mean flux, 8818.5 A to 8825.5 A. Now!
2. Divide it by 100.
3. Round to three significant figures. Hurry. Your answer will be 0.127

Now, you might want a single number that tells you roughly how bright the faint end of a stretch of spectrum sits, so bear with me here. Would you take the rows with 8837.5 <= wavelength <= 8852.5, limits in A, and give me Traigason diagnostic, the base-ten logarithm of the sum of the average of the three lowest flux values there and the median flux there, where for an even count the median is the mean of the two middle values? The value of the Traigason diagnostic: 1.40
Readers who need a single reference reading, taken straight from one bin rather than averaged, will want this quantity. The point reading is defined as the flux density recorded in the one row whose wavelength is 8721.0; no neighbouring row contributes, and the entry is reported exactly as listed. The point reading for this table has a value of 13.5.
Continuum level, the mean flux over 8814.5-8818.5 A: 12.80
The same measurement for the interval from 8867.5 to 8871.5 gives 12.25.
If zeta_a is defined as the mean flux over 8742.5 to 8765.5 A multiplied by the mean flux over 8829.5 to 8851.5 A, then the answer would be 166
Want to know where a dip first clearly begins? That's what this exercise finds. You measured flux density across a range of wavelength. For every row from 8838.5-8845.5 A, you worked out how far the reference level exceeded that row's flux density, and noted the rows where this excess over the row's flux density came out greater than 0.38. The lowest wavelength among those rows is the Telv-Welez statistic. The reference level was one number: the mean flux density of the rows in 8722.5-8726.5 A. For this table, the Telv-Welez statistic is 8839.0 A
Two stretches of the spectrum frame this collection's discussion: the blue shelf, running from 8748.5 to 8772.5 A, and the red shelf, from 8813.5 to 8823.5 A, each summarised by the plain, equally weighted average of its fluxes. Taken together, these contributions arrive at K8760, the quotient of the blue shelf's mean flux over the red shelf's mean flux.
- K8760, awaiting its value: 1.00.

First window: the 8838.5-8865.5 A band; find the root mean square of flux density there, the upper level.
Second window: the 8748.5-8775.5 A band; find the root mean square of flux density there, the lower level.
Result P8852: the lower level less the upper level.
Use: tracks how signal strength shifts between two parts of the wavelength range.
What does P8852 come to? 0.10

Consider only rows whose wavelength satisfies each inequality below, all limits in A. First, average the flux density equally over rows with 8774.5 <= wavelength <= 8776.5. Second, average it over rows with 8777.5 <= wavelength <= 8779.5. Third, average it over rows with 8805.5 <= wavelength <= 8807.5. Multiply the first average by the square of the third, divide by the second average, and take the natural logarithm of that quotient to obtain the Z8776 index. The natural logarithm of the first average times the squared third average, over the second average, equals 4.92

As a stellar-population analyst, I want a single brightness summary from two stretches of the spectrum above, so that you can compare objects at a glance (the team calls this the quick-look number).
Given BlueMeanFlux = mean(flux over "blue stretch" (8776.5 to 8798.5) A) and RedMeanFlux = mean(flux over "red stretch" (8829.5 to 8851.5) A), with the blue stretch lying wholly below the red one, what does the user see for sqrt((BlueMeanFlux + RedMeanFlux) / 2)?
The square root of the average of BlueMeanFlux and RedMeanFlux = 3.59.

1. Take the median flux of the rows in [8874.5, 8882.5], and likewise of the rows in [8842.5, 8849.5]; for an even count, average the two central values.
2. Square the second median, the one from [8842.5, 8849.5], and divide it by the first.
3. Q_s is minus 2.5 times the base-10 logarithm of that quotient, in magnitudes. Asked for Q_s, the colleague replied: -2.80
